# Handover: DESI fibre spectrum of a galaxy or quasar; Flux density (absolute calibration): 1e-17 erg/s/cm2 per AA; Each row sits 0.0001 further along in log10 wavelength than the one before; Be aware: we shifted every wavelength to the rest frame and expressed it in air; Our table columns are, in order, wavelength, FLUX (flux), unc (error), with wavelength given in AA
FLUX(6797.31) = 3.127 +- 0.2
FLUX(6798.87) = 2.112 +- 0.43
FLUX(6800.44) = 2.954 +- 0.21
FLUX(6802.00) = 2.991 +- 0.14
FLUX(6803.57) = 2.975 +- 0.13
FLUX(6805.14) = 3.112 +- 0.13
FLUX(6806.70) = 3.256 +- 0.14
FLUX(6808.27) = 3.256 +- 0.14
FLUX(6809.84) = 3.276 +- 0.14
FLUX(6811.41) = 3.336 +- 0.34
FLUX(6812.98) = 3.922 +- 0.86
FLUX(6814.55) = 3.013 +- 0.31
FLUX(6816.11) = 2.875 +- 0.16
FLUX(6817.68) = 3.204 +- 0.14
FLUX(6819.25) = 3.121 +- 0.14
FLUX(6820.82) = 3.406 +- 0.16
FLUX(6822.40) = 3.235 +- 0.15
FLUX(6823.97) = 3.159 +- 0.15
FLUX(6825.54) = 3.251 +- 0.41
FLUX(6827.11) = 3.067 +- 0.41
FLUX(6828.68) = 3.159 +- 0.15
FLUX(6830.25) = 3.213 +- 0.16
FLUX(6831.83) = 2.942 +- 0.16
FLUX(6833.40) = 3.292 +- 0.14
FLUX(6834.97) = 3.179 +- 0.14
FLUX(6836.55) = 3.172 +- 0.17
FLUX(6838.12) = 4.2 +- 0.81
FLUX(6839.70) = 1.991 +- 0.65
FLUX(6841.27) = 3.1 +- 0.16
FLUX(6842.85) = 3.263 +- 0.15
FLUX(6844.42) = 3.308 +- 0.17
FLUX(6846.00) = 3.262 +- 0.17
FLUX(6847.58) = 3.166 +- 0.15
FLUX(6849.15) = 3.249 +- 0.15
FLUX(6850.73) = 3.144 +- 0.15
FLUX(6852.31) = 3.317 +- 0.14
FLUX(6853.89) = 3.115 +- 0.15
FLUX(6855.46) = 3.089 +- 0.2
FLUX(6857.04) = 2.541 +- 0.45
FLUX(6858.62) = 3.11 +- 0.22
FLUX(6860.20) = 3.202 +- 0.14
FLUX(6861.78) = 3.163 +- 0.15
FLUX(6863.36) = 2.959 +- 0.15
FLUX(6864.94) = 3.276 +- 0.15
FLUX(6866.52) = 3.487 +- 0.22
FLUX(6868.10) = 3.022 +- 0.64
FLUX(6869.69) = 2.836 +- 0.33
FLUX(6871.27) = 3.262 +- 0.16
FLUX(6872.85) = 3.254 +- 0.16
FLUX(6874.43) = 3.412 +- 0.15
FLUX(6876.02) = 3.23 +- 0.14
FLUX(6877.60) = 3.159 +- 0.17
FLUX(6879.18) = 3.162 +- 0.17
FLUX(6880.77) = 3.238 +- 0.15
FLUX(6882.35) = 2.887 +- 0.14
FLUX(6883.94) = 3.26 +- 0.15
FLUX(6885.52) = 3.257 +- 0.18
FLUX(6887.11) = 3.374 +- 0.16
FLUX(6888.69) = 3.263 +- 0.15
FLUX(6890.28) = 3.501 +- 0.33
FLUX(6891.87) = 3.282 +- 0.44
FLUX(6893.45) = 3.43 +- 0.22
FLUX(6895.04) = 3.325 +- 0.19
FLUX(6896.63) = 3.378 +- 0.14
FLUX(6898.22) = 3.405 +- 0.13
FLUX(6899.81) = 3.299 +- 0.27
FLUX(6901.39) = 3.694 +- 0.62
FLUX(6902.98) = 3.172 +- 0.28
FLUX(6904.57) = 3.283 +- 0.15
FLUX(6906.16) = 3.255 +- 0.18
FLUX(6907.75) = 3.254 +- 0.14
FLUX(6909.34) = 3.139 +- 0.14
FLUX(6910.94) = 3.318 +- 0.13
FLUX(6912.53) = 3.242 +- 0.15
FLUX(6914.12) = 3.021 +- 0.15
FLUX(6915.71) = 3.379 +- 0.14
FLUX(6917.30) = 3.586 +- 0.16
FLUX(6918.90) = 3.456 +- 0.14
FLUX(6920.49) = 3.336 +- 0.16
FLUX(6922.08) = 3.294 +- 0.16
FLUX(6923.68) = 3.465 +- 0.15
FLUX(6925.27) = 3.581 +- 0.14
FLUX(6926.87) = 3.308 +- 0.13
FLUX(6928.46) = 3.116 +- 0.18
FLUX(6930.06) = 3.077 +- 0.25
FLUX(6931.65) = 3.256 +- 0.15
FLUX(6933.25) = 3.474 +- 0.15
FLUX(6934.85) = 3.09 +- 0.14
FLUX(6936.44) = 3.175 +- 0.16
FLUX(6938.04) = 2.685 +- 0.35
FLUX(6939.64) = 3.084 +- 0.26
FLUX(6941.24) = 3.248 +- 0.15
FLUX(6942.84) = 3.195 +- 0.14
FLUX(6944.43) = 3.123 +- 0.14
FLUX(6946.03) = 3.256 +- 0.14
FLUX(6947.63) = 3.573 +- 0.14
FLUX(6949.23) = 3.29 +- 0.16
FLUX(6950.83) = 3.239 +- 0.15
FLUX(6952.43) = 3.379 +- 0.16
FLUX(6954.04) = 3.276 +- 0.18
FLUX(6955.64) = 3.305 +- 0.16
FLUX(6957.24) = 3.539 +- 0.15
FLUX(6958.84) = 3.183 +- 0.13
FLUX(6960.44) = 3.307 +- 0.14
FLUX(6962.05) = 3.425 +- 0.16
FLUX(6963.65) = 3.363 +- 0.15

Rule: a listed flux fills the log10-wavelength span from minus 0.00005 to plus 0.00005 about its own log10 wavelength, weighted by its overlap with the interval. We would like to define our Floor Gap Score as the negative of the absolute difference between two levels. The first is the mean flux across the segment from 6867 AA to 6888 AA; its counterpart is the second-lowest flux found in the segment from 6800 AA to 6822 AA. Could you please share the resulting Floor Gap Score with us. -0.23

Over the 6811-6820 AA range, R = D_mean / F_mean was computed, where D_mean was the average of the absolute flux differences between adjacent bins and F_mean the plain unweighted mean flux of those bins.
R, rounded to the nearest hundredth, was 0.13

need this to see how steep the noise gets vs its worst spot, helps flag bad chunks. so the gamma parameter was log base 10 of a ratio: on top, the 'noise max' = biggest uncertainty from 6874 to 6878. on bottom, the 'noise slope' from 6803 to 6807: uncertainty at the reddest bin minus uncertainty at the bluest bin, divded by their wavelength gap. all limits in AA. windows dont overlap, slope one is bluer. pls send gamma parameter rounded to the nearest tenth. 1.7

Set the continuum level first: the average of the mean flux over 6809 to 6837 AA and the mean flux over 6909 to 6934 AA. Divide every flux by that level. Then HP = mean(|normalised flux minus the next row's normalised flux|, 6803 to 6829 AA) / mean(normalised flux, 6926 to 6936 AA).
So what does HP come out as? 0.064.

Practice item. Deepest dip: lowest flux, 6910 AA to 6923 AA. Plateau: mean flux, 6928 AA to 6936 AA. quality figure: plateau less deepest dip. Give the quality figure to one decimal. 0.2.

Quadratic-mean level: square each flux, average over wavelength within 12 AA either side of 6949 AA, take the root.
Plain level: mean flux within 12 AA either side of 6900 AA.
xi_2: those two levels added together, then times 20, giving 131.7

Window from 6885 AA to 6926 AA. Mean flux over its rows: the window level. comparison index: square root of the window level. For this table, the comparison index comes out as 1.83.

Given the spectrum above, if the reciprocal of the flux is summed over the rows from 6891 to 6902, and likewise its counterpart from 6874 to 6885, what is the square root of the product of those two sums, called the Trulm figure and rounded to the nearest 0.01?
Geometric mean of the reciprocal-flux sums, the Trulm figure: 2.13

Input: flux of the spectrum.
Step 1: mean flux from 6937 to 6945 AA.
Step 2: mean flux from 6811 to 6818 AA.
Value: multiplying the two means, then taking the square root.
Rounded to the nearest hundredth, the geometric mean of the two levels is 3.17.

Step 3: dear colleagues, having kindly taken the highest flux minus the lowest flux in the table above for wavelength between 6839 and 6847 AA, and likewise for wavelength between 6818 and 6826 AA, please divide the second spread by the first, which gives 0.22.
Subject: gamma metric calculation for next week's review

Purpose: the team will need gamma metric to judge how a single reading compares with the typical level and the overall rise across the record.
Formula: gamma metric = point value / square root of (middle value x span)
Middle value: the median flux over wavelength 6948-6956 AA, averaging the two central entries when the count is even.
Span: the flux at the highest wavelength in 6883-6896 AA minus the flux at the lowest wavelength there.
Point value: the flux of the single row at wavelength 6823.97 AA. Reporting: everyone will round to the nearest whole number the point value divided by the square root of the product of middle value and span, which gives 7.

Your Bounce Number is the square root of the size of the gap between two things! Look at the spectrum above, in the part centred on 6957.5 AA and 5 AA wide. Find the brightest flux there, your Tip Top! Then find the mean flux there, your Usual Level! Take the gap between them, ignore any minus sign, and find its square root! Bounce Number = 0.44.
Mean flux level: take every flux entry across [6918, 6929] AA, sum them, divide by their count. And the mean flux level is 3.37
